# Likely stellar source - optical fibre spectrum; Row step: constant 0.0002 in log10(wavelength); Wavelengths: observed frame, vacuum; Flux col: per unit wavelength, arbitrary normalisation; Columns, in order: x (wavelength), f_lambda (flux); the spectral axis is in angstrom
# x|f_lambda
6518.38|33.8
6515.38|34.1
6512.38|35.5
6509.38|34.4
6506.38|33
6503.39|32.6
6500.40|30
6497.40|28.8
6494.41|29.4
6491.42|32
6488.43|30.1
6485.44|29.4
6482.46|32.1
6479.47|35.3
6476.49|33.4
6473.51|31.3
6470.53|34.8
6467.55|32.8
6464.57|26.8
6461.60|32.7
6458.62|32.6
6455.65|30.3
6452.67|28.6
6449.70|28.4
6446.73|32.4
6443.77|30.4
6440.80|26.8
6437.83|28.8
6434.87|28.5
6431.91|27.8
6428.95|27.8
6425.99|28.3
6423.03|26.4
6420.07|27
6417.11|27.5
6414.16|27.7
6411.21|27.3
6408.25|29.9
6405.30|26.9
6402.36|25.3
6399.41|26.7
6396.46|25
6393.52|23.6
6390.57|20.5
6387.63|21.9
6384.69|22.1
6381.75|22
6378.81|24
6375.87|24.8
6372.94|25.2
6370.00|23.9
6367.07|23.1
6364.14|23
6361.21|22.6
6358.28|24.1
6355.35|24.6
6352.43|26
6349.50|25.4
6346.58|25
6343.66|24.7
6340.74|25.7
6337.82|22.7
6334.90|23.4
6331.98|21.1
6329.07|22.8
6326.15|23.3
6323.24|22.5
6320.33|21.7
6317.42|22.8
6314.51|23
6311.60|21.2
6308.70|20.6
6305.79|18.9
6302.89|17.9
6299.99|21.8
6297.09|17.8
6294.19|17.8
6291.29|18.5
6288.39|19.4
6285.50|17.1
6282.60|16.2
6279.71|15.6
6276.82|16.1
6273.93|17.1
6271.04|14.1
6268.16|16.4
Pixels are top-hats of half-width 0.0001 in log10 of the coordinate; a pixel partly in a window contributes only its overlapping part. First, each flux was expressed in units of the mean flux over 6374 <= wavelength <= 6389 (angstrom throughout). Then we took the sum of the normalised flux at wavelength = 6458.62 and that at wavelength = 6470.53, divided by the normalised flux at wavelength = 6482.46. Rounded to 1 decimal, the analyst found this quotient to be 2.1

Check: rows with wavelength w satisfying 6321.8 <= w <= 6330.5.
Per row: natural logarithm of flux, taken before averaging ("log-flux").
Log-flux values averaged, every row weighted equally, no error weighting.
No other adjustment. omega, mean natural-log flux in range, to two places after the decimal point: 3.13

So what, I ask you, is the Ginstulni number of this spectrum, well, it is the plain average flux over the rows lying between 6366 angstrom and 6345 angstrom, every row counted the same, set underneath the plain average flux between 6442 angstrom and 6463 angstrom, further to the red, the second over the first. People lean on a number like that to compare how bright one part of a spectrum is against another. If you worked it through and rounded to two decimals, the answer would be 1.26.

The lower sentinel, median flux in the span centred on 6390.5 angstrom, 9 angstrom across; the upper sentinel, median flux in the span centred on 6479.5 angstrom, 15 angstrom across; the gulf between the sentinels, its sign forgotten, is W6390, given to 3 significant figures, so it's 10.2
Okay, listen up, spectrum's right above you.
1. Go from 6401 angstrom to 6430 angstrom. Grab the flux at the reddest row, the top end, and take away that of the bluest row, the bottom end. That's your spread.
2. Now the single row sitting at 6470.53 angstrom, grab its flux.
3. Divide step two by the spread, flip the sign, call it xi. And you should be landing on -14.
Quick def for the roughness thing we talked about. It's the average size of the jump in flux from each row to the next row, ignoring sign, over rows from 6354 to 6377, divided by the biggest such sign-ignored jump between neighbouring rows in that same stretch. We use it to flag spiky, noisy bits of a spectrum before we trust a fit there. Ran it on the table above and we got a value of 0.48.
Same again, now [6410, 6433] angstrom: 0.31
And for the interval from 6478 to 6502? 0.58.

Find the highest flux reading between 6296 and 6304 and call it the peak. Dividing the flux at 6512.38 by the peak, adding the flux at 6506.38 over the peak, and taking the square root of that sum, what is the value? 1.77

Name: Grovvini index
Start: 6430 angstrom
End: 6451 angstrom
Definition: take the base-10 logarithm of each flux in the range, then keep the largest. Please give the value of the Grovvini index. 1.51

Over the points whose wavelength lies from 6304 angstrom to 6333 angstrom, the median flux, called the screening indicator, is 22.1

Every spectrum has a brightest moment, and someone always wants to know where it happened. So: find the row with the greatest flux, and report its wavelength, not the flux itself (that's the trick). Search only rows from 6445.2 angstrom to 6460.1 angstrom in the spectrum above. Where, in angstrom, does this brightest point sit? 6458.62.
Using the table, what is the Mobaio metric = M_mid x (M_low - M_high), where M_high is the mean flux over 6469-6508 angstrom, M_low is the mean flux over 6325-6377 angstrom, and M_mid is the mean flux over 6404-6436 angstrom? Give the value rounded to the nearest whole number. -215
